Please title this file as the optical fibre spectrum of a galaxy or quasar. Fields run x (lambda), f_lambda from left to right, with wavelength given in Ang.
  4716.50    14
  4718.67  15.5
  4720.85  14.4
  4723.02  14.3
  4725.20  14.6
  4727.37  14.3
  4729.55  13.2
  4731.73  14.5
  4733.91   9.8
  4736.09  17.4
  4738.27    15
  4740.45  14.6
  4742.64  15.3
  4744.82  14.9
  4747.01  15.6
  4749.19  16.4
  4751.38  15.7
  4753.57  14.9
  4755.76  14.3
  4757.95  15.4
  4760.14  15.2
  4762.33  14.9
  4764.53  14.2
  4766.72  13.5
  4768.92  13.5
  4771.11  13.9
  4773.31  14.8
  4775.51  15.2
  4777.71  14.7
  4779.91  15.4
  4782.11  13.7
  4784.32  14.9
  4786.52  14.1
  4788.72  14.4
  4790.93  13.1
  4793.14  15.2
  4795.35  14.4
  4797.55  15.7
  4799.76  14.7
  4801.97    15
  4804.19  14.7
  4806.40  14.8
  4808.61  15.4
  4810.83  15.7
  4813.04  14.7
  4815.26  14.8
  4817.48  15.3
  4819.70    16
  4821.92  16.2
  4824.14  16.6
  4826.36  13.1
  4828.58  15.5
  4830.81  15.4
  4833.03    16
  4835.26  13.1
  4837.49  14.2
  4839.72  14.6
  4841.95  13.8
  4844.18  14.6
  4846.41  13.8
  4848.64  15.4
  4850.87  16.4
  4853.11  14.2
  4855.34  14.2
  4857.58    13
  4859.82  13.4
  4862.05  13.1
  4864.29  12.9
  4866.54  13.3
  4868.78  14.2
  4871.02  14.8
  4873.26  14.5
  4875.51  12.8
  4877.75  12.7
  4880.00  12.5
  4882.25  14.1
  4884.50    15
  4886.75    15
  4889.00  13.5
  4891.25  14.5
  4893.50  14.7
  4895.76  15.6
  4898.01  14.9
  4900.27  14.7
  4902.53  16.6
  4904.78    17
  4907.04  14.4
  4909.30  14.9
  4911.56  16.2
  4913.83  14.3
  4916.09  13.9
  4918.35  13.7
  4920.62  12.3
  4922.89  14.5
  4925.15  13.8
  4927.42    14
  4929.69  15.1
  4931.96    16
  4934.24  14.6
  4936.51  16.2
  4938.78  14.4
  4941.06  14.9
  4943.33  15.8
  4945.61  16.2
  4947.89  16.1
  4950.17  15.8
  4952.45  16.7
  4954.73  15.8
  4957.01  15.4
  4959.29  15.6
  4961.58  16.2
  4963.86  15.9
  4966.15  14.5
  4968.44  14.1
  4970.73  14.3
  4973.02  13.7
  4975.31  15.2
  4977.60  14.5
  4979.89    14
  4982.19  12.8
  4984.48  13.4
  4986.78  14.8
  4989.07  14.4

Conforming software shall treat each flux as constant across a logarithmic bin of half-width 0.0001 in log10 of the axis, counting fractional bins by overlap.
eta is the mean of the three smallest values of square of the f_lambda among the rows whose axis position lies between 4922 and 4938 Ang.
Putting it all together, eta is 199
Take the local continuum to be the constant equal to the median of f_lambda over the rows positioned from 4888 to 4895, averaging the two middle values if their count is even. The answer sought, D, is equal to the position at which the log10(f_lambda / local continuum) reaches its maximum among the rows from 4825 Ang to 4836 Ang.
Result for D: 4833.03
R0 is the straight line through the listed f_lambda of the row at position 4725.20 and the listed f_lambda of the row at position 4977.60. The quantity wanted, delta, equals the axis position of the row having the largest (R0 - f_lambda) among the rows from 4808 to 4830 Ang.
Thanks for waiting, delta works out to 4826.36 Ang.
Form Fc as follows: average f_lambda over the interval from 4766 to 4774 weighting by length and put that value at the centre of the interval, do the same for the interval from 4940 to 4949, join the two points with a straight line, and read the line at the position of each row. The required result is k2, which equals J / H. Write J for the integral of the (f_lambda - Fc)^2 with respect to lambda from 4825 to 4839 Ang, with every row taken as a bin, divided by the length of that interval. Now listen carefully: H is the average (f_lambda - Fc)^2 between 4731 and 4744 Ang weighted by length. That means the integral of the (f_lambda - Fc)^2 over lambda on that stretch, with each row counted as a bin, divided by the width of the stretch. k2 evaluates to 0.2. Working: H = 6.0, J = 1.4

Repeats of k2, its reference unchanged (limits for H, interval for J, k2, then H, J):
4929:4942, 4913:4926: 5.1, 0.7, 3.6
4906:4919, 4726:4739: 3.9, 1.4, 5.4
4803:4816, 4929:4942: 1.1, 0.6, 0.7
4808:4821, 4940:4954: 0.2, 1.1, 0.3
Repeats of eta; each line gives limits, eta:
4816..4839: 182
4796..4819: 216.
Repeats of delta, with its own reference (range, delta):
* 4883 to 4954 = 4920.62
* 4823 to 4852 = 4826.36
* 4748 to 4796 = 4790.93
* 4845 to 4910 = 4880.00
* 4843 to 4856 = 4846.41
